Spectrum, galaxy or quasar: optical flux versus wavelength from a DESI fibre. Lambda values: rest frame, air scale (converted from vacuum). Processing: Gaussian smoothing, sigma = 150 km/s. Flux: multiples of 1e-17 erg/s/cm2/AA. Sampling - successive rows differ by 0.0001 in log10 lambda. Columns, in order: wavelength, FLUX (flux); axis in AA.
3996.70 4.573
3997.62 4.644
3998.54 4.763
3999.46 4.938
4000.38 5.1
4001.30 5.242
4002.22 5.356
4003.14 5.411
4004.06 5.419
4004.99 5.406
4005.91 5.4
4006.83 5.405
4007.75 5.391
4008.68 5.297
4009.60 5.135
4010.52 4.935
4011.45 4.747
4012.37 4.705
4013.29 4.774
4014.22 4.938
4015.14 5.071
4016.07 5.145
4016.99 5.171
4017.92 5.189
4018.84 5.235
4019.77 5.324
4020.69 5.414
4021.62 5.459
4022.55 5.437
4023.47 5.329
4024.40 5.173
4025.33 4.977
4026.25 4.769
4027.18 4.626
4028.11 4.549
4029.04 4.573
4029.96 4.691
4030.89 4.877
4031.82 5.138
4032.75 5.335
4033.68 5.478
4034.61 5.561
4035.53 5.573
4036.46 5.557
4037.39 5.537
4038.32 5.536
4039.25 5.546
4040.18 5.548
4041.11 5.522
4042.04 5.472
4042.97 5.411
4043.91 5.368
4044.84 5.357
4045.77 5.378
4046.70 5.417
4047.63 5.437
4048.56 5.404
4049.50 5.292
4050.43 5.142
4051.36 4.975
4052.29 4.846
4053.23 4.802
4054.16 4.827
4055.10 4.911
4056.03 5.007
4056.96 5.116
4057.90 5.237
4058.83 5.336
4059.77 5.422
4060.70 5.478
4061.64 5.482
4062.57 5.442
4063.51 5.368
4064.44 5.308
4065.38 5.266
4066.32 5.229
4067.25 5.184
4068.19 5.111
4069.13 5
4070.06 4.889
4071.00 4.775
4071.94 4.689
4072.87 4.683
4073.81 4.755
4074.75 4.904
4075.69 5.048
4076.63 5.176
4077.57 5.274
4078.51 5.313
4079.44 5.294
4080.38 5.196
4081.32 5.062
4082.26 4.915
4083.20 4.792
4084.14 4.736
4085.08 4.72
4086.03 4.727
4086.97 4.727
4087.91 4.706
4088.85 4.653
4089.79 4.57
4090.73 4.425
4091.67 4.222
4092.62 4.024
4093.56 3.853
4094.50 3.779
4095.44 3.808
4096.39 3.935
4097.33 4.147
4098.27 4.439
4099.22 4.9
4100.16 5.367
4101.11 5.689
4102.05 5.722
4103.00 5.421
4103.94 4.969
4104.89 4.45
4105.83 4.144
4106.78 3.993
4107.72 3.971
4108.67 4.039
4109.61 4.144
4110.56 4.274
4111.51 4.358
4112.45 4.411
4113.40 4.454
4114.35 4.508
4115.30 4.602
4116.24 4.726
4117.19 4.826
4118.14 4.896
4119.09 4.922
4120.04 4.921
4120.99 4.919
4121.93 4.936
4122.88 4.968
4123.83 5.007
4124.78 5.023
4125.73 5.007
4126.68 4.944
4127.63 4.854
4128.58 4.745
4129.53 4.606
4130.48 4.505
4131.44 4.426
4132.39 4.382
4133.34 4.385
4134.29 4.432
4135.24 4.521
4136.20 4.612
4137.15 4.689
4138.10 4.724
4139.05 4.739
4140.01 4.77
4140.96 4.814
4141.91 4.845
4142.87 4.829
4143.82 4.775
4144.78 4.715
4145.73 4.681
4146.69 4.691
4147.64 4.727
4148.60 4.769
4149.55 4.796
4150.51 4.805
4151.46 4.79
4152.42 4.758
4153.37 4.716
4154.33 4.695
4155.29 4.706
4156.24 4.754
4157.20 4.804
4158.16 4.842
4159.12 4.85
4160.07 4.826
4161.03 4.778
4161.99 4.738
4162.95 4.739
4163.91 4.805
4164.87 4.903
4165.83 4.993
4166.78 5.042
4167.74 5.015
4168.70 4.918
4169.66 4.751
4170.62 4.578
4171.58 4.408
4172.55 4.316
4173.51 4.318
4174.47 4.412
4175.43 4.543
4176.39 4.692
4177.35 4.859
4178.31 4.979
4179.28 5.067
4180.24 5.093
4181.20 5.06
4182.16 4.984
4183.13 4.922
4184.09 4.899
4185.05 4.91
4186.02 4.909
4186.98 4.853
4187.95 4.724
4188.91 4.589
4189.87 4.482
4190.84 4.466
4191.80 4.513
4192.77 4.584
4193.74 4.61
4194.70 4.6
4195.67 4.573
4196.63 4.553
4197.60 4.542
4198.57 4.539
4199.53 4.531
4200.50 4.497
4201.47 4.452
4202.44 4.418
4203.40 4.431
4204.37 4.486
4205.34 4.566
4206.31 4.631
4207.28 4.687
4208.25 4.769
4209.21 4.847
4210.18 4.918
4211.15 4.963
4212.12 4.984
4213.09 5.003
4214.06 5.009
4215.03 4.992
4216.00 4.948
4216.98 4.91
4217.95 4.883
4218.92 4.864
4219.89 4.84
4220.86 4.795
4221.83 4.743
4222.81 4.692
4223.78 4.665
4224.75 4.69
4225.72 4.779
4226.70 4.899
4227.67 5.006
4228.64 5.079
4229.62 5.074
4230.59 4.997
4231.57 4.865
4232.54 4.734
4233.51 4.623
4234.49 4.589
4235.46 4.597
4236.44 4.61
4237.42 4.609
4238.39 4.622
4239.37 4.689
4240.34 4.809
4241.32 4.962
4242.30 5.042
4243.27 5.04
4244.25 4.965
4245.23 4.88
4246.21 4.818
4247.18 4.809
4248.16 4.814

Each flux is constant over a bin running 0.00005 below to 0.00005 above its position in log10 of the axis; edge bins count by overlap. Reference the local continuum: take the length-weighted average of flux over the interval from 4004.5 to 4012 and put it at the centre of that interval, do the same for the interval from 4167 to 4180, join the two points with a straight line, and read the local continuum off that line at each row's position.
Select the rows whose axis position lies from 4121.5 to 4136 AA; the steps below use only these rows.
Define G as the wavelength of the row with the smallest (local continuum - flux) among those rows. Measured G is 4124.78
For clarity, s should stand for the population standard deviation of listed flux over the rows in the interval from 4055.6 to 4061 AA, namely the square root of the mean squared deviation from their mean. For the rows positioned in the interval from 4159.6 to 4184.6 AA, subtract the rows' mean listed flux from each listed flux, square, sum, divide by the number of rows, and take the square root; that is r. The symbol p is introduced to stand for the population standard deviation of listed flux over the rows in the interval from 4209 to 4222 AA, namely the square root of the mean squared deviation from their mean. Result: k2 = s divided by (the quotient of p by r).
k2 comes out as 0.48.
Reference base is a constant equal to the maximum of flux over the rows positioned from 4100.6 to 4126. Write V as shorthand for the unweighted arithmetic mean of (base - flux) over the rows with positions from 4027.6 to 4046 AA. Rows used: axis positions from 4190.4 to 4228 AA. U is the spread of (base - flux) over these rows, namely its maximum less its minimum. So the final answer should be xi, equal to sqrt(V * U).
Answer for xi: 0.50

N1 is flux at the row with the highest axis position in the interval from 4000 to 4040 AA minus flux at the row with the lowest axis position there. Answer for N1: 0.4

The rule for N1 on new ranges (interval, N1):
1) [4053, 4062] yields 0.7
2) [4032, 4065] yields 0.0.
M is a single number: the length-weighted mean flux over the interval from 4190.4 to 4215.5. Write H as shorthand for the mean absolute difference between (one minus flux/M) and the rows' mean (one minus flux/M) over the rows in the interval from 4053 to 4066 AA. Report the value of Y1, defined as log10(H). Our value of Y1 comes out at -1.4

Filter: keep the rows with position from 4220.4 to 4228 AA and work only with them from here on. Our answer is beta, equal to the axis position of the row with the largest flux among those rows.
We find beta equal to 4227.67 AA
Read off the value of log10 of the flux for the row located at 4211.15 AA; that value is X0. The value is 0.696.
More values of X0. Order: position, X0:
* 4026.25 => 0.678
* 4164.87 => 0.690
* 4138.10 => 0.674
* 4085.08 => 0.674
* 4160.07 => 0.684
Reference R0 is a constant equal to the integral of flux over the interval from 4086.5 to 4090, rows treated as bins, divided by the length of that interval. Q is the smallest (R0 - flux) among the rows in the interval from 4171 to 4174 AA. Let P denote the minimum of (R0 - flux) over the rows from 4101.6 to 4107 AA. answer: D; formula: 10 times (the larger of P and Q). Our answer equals 3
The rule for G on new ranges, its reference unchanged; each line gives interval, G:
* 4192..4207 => 4206.31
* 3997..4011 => 4004.06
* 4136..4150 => 4141.91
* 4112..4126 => 4124.78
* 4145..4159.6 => 4159.12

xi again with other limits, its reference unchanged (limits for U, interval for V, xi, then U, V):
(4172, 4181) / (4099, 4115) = 0.92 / 0.78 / 1.1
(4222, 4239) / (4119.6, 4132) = 0.66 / 0.49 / 0.9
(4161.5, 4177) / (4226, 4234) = 0.77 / 0.73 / 0.8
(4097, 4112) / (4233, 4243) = 1.33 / 1.75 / 1.0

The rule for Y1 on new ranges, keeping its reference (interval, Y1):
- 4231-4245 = -1.5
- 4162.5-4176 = -1.3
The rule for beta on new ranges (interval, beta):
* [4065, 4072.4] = 4065.38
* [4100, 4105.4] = 4102.05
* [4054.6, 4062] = 4061.64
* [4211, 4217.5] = 4214.06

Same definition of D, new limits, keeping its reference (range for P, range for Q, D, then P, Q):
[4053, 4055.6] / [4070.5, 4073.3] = -1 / -0.23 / -0.1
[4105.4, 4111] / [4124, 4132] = 4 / 0.40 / -0.3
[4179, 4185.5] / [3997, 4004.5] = -4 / -0.42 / -0.7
